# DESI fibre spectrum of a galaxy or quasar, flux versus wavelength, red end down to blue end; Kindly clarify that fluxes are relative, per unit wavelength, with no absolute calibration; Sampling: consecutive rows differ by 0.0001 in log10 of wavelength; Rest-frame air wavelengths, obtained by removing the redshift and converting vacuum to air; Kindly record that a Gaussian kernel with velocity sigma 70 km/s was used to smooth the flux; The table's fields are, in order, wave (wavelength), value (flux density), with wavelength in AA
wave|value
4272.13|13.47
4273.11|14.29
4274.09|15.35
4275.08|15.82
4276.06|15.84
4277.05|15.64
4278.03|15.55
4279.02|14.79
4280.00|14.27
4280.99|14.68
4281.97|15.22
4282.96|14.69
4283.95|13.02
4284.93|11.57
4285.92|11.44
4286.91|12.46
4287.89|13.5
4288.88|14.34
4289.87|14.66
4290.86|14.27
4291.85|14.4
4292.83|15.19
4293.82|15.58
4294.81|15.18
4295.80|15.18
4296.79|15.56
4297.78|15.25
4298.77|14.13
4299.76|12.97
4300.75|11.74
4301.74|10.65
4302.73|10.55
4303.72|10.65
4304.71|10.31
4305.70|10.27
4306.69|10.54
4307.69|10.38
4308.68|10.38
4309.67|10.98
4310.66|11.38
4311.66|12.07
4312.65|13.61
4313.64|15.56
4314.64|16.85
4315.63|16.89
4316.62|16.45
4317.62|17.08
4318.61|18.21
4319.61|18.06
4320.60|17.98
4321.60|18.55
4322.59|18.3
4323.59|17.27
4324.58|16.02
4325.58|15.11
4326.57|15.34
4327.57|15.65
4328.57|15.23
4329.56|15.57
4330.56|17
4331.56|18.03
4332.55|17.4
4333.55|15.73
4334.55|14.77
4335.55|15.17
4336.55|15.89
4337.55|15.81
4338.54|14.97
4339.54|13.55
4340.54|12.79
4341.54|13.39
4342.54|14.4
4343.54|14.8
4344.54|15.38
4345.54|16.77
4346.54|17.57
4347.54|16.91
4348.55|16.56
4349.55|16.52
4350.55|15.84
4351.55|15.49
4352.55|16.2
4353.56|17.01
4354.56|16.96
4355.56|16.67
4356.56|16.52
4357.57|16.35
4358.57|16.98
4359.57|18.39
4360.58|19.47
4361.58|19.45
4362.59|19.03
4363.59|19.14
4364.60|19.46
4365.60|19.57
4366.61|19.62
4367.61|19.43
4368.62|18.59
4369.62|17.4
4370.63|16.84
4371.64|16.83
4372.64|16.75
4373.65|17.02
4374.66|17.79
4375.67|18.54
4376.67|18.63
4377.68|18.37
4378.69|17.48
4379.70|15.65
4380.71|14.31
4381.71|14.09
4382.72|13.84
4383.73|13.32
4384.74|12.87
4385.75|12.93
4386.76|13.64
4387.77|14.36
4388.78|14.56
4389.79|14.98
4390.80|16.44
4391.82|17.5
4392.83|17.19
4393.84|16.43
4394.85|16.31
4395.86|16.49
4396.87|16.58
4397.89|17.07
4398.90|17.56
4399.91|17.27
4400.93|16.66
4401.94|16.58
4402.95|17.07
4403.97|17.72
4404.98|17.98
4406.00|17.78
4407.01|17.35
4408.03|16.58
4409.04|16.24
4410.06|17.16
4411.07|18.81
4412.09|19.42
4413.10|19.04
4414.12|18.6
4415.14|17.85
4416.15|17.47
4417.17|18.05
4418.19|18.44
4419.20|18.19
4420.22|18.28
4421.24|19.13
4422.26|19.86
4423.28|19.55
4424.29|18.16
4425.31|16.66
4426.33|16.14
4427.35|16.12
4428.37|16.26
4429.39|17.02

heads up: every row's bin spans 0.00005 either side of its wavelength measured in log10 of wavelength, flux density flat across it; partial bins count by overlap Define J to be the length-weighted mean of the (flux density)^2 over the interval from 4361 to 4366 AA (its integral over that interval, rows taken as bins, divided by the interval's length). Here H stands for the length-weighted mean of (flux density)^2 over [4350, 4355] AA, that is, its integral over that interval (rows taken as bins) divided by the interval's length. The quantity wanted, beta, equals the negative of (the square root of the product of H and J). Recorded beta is -315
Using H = 266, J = 374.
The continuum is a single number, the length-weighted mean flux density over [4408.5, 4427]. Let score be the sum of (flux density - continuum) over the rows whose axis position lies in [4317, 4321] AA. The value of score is -1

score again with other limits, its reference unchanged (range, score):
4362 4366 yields 5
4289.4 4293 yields -14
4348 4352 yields -8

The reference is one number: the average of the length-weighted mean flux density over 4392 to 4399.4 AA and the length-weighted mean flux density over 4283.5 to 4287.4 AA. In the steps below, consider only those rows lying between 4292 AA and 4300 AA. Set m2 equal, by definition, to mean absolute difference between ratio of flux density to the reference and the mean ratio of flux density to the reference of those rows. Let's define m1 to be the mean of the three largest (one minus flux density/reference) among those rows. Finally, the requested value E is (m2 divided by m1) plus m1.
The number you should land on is 1.7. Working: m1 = 0.03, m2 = 0.046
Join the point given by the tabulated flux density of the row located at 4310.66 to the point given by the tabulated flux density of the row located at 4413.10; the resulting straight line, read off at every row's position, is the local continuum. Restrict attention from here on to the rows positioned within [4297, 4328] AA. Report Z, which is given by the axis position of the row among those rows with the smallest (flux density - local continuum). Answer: 4308.68 AA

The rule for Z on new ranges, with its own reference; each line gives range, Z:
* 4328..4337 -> 4334.55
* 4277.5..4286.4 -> 4285.92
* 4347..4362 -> 4351.55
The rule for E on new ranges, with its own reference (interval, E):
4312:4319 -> -1.5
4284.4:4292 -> 0.6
